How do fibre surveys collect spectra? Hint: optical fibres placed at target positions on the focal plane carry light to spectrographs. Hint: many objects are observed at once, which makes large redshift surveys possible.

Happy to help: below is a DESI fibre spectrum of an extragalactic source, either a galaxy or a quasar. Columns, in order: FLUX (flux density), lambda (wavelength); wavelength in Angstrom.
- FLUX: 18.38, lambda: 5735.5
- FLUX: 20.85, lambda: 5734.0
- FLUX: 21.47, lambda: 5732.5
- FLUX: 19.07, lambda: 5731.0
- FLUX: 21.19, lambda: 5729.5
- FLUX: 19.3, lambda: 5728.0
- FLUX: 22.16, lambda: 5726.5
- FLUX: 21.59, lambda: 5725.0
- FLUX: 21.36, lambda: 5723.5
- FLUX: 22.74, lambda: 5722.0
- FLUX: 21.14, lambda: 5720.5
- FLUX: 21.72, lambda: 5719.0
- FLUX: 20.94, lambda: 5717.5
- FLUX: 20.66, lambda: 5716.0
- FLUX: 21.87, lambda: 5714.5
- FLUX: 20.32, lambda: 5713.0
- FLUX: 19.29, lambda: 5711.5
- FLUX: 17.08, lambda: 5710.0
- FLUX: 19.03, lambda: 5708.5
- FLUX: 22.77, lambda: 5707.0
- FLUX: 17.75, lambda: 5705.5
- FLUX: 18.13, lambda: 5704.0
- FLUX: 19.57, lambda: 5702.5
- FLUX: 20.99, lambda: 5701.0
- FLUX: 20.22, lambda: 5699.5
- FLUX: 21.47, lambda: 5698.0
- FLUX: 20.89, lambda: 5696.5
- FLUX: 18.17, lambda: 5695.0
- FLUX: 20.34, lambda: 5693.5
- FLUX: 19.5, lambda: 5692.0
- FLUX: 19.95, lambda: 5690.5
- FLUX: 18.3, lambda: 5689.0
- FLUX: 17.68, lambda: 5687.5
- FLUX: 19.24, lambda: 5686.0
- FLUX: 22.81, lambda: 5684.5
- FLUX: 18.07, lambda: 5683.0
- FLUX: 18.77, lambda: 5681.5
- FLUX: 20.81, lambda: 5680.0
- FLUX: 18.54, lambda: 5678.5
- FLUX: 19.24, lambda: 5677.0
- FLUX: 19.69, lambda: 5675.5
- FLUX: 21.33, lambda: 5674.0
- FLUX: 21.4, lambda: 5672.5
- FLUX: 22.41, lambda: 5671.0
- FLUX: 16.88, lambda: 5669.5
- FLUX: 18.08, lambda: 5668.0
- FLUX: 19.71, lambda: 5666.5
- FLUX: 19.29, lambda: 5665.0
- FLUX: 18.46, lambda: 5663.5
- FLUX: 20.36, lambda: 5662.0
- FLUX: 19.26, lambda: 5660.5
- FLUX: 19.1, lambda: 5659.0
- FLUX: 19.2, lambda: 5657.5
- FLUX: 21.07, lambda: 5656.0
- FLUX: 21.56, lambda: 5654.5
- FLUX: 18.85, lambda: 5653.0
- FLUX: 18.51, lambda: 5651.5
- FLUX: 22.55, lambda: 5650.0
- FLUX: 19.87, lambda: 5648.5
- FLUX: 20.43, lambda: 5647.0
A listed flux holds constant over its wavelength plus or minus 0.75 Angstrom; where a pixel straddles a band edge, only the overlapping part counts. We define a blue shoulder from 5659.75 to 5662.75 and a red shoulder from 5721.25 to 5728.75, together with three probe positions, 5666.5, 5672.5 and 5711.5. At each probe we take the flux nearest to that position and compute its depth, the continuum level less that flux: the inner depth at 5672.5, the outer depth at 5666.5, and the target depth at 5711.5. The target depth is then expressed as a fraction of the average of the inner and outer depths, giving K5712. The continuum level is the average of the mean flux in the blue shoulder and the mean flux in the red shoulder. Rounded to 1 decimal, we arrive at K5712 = 20.5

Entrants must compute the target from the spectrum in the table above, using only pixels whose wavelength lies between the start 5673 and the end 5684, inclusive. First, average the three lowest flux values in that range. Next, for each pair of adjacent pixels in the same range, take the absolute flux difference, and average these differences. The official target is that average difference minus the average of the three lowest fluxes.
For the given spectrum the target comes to -17.2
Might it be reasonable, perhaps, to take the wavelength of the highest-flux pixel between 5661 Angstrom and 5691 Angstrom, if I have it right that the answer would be 5684.5 Angstrom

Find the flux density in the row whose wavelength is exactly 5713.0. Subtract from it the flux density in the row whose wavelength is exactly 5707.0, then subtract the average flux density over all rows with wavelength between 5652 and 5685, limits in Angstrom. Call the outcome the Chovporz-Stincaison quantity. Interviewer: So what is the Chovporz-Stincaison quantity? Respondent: -22.2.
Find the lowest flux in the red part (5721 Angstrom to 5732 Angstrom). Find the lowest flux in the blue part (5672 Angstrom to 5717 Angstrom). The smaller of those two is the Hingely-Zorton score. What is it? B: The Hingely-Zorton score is 17.1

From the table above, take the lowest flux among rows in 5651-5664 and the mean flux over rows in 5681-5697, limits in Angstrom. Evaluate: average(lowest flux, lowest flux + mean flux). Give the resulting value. 28.2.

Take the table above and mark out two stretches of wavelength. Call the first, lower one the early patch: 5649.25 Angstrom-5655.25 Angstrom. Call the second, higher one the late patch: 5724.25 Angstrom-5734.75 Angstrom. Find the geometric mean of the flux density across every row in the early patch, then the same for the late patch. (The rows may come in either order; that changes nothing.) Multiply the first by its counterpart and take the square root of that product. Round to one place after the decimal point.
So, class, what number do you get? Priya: 20.5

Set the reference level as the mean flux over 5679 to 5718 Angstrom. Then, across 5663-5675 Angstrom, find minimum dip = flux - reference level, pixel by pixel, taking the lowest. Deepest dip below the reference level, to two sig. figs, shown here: -2.9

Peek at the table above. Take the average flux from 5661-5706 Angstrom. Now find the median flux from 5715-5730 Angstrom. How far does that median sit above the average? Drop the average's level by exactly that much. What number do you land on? 17.9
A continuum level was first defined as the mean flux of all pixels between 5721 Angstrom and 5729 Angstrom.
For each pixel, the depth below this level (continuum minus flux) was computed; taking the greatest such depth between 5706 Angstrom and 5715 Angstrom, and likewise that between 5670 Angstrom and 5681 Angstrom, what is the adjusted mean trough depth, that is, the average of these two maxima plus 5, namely 8.6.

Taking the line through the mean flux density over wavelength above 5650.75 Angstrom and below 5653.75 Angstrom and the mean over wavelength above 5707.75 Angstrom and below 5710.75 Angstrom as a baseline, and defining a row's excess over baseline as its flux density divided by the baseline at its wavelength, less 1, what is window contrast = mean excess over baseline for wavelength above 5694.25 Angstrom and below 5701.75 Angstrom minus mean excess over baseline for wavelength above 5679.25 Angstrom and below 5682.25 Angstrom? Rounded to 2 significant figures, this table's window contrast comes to 0.042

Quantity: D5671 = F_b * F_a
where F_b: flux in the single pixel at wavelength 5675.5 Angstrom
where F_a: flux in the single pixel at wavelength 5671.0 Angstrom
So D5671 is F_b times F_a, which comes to 441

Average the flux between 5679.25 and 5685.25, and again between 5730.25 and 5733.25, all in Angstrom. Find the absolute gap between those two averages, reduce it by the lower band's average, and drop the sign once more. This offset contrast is 19.96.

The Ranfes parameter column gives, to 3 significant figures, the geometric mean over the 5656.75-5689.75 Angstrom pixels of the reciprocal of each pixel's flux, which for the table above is 0.0515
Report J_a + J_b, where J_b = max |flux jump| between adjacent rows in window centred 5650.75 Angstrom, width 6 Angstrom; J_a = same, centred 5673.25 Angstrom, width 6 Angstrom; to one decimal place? 5.7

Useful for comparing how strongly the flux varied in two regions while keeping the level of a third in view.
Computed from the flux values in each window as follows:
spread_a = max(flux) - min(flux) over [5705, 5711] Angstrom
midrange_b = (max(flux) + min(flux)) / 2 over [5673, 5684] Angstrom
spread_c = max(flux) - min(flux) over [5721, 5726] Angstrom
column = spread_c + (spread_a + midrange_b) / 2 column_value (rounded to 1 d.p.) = 14.1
